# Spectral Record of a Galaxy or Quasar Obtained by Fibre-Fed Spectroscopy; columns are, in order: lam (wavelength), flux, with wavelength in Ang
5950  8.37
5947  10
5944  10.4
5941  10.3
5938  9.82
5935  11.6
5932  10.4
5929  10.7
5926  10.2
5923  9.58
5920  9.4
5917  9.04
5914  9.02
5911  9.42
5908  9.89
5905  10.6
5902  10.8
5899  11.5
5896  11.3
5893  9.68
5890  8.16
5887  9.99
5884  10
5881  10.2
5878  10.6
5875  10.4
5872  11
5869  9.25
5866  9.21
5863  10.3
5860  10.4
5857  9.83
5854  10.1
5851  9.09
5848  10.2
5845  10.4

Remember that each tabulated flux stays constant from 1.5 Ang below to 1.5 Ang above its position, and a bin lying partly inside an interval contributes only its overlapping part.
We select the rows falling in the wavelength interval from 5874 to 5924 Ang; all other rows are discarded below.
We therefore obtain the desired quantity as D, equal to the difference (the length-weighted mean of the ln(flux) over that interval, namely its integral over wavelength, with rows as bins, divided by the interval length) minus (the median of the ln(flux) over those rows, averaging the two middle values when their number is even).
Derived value -0.005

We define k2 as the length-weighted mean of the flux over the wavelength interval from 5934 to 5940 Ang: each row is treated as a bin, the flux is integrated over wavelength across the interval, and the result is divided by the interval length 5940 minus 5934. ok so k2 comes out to 10.6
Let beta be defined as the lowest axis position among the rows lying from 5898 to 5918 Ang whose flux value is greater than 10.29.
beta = 5899 Ang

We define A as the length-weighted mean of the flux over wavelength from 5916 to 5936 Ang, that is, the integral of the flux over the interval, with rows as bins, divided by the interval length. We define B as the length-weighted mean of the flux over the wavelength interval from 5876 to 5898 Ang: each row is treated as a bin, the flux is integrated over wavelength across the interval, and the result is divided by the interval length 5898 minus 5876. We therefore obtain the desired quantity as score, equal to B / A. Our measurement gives 0.99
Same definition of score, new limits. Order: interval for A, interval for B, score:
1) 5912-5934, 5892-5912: 1.07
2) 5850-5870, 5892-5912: 1.07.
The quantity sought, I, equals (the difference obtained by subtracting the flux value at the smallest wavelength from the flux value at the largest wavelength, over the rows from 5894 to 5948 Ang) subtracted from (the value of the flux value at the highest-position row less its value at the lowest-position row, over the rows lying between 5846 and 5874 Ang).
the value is 2.1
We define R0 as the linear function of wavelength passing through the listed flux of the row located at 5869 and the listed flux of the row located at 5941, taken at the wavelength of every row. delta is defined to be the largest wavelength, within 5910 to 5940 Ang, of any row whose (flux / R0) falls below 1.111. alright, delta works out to 5938 Ang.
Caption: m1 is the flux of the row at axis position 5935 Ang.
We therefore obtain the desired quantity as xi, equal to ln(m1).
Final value 2.45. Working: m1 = 11.6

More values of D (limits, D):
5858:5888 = -0.013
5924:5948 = 0.005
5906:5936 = 0.015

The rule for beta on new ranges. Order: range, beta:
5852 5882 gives 5860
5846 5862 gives 5860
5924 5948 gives 5929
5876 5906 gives 5878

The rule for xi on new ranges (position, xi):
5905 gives 2.36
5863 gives 2.33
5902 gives 2.38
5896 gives 2.42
